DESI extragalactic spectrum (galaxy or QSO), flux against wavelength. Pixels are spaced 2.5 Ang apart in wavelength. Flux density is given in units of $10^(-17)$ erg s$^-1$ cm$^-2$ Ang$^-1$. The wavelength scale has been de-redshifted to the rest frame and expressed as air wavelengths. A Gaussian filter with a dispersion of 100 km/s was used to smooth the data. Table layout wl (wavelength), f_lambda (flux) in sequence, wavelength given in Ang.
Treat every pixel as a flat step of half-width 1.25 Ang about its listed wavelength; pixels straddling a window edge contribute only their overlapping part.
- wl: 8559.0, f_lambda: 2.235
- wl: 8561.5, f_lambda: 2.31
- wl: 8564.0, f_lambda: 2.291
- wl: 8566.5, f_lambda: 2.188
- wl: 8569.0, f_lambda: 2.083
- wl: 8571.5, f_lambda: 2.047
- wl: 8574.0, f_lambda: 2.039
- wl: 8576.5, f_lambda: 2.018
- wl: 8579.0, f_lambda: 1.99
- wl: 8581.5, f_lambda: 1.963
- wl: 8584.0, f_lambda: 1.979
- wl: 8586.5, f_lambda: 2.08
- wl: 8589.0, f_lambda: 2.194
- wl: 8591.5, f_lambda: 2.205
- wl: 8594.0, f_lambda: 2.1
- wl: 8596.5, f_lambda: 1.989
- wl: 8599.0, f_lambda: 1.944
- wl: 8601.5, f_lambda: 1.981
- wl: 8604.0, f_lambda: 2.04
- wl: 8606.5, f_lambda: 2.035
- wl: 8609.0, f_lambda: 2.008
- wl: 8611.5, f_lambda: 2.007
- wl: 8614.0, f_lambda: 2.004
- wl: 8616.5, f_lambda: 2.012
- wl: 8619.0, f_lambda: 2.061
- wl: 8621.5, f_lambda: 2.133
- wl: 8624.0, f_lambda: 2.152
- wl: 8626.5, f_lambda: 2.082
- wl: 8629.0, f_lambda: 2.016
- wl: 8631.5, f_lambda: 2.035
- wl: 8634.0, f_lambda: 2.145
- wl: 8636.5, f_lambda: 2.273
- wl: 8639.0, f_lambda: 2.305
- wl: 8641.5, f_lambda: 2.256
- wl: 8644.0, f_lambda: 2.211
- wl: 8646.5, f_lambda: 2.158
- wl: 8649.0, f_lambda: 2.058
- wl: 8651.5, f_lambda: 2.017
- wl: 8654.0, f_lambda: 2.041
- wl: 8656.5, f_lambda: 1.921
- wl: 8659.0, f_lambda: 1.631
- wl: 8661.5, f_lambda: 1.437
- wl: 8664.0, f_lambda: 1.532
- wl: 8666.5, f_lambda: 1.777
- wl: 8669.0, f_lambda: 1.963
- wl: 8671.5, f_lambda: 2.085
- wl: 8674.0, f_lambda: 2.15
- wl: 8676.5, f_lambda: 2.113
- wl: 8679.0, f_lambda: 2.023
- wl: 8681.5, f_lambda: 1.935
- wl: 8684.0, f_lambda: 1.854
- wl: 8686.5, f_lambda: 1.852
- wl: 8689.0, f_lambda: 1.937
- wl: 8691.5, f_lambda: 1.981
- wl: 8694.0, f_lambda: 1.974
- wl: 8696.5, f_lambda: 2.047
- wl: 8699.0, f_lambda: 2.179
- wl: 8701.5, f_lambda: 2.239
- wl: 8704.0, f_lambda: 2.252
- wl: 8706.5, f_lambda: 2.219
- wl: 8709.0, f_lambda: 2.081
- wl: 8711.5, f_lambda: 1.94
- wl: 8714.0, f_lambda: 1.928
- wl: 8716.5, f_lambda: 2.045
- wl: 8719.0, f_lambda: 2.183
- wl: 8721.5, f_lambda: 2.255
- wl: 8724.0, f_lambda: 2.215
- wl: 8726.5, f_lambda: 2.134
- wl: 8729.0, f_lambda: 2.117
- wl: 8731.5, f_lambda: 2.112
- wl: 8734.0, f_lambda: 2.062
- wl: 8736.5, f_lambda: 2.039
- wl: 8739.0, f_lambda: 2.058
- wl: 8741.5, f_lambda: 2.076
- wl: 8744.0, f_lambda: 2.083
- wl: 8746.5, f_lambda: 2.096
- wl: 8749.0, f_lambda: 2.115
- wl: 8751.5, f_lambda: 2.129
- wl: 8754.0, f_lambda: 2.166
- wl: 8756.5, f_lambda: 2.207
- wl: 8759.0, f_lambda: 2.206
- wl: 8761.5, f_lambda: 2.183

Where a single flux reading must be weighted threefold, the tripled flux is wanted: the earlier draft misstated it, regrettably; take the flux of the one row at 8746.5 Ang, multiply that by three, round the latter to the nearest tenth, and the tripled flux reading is 6.3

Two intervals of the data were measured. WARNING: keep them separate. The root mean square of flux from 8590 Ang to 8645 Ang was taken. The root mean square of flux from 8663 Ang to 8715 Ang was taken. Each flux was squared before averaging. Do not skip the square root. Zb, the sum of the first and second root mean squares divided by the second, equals 2.04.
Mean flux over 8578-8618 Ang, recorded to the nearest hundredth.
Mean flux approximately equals 2.03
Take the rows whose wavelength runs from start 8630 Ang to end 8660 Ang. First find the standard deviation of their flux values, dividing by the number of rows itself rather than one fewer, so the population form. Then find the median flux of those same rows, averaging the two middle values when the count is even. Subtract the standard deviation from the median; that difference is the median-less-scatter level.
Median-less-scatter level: 1.92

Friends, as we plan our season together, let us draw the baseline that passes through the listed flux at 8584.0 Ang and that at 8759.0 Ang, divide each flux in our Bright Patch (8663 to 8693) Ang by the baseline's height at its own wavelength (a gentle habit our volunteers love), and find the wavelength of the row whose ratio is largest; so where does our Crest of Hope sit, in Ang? 8674.0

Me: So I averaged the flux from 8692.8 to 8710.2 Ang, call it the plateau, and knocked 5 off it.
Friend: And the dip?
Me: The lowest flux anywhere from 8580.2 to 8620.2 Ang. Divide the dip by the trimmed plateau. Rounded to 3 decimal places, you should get -0.680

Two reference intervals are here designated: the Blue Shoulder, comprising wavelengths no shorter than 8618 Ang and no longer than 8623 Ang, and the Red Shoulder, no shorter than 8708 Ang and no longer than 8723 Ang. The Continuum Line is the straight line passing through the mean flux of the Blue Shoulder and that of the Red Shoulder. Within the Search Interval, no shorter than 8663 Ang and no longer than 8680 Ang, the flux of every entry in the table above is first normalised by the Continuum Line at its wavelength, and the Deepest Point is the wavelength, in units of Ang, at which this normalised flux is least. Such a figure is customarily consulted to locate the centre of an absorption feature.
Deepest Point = 8664.0 Ang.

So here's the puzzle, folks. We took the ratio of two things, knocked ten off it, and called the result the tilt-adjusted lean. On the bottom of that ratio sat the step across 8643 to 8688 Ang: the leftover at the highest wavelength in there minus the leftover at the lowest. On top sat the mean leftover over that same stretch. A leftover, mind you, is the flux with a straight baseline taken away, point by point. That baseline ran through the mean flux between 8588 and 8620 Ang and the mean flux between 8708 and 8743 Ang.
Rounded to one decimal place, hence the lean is -9.6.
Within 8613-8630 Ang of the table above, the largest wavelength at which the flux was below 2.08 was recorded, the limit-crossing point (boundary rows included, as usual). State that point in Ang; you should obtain 8629.0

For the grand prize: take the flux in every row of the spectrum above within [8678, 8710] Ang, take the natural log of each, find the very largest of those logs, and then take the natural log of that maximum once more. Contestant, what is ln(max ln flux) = -0.21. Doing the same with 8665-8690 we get -0.27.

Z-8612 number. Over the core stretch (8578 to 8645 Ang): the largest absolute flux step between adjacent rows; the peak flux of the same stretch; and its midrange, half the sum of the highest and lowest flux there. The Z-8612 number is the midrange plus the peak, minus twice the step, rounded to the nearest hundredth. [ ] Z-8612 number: 4.17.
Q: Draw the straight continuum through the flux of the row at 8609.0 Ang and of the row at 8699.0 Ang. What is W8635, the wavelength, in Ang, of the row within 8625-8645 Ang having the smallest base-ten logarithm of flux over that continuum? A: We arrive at 8629.0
